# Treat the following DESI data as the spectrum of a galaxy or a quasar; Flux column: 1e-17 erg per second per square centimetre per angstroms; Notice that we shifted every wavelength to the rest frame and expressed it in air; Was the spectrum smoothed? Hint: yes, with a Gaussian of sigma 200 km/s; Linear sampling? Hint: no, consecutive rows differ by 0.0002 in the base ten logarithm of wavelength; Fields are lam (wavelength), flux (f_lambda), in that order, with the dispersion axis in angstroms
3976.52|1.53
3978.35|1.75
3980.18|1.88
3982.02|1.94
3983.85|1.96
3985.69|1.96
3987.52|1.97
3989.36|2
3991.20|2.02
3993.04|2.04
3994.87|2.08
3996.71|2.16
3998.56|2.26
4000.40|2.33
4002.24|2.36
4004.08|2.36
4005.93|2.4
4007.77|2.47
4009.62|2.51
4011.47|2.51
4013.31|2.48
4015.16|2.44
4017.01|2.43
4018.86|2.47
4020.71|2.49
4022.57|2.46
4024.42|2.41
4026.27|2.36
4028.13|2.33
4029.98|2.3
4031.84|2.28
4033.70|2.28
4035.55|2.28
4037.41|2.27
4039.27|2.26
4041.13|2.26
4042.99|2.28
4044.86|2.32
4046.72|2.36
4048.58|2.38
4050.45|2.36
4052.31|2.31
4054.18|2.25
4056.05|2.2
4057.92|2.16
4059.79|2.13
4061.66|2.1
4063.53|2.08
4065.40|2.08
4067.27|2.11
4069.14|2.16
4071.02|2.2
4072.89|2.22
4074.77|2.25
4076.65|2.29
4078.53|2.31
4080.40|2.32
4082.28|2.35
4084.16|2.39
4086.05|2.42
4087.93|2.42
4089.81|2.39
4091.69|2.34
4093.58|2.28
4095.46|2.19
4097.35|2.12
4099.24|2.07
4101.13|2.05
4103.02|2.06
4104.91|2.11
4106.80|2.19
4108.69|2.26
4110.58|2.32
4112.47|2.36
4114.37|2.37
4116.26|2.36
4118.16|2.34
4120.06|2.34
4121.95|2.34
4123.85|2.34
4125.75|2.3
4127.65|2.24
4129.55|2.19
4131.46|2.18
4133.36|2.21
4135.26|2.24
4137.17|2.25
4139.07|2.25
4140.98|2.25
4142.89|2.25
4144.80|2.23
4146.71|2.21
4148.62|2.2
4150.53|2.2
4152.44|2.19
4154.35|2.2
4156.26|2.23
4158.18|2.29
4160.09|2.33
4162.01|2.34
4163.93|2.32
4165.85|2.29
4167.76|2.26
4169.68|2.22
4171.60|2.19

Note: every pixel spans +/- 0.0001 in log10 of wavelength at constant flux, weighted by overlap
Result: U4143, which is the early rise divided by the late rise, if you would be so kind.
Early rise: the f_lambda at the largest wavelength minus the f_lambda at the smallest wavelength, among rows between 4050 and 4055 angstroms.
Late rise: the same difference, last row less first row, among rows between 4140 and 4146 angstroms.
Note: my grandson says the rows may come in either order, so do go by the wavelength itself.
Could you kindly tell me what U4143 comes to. 5.5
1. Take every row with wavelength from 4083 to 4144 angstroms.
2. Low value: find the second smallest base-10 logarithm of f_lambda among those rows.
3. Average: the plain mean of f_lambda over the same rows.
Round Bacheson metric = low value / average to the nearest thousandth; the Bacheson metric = 0.139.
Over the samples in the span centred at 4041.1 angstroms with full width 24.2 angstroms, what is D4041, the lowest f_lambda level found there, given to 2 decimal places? 2.26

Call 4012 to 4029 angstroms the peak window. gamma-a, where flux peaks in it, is 4020.71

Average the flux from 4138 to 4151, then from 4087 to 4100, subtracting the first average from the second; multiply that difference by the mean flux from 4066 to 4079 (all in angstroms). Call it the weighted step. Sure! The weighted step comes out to 0.07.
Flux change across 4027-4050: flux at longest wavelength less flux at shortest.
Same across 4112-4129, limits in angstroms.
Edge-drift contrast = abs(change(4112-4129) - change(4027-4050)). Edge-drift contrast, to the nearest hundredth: 0.17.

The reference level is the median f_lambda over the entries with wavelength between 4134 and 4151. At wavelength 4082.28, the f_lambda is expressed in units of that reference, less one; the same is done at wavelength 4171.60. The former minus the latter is 0.07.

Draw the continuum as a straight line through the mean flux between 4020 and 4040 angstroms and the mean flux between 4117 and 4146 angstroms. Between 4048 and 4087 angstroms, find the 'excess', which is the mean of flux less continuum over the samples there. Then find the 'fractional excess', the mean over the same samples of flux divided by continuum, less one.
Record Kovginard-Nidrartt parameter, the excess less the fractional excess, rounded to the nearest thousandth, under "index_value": -0.039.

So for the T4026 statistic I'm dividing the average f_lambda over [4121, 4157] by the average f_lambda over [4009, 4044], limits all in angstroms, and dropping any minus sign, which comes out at 0.94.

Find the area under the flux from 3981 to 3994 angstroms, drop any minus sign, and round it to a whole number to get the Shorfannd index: 26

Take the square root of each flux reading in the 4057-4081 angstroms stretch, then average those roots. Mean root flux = 1.48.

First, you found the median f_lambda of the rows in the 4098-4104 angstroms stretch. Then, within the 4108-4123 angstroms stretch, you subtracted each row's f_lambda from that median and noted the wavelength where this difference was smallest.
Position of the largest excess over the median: 4114.37 angstroms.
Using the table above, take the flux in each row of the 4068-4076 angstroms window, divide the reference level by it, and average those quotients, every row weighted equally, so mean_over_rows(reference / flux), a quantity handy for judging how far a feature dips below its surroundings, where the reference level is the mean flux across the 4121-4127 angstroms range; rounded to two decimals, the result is 1.05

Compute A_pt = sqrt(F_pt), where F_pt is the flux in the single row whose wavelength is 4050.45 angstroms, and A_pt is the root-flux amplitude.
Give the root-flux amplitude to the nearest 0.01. 1.54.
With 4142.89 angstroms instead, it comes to 1.50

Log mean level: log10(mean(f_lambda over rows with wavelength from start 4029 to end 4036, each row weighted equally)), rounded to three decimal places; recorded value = 0.359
